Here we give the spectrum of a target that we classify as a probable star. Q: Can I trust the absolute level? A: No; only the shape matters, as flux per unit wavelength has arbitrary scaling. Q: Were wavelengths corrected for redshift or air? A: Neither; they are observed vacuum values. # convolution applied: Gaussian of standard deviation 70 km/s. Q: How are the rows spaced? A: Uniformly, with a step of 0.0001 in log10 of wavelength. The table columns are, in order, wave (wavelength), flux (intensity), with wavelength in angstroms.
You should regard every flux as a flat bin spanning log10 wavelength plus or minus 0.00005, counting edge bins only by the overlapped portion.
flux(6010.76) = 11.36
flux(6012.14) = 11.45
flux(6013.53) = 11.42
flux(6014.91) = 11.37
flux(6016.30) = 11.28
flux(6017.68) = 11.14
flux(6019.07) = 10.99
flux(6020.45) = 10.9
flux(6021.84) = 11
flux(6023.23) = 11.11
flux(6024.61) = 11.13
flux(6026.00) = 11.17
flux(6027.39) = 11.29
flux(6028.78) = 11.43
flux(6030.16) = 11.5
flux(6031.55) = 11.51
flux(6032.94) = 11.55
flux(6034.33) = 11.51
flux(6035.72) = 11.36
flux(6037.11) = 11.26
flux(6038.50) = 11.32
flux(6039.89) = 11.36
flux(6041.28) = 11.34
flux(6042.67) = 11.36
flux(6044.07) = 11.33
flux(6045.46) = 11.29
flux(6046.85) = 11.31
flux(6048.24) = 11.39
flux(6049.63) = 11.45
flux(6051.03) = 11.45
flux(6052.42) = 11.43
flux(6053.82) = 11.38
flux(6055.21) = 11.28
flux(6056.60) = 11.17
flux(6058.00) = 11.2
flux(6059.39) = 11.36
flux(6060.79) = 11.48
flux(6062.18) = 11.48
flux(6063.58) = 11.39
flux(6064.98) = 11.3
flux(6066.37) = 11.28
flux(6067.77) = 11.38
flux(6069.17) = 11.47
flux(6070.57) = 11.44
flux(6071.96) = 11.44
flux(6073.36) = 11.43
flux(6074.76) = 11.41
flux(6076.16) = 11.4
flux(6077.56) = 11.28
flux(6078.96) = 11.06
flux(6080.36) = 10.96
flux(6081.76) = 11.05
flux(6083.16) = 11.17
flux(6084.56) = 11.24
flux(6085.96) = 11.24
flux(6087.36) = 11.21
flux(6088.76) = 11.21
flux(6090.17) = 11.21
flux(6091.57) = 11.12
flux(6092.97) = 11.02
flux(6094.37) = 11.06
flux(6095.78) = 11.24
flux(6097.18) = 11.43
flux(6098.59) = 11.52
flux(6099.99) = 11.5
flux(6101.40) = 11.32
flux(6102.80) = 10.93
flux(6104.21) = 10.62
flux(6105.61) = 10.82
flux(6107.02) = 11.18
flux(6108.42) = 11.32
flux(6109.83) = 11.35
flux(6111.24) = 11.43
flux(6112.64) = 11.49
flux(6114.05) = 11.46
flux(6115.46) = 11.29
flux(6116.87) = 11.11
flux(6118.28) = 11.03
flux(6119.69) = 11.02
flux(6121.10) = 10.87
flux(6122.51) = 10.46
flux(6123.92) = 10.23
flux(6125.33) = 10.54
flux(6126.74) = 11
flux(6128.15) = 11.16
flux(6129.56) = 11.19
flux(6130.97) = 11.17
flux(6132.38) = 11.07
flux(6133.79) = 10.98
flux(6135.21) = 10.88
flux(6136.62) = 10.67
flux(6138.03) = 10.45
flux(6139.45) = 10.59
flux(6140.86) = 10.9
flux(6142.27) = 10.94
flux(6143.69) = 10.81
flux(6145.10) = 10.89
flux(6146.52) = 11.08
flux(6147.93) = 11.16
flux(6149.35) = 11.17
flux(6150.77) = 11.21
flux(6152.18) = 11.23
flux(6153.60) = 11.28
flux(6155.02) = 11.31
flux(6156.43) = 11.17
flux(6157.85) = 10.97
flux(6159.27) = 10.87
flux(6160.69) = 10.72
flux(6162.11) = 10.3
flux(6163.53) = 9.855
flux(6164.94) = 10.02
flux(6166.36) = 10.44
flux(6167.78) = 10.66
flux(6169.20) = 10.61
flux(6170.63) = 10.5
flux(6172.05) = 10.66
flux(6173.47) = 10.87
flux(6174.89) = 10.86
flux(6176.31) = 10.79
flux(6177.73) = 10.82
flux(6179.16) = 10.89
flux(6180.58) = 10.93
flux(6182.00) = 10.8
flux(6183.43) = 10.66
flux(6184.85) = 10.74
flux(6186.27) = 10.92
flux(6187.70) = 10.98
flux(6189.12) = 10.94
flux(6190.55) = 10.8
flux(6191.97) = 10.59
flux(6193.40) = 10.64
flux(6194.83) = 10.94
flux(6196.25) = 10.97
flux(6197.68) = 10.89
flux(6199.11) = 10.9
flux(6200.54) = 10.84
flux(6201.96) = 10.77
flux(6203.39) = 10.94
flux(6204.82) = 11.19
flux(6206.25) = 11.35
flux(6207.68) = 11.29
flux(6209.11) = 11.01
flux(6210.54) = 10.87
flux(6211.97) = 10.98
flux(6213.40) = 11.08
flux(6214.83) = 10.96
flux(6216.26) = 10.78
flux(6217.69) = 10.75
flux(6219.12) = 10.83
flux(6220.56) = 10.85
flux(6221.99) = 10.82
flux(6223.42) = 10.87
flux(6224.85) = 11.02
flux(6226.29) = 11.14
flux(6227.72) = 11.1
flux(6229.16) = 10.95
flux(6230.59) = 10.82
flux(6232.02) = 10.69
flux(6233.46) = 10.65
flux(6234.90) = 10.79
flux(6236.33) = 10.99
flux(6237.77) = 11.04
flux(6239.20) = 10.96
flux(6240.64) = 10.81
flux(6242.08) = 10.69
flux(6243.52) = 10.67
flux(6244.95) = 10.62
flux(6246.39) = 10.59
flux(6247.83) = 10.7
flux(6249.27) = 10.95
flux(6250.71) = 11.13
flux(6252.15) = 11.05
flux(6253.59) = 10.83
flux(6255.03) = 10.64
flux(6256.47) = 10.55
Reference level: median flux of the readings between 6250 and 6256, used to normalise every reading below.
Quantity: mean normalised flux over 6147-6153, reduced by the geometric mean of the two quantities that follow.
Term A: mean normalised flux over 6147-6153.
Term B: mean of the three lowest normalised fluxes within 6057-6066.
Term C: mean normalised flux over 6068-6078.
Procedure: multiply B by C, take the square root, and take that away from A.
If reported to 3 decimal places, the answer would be -0.014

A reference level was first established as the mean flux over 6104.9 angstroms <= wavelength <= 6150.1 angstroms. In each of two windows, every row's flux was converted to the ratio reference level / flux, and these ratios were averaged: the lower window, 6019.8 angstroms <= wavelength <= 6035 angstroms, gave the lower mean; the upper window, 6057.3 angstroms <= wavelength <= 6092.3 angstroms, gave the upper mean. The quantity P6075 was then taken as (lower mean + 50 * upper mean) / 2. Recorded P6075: 24.8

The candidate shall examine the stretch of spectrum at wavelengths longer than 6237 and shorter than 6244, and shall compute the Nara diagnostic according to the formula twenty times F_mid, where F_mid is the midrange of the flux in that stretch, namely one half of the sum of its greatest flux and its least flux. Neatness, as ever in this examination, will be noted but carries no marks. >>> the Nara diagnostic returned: 217.1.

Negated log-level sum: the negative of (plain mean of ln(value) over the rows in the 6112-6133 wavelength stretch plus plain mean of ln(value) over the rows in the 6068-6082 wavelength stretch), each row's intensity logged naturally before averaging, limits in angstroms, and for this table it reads -4.82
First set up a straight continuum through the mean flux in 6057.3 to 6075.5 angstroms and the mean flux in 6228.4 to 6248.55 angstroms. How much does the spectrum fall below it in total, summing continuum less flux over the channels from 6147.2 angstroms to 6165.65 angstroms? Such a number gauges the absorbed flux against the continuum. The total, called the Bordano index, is 2.7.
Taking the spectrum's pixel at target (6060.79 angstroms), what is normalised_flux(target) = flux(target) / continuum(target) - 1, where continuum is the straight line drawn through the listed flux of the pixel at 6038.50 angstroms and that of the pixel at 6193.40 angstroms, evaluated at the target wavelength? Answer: 0.023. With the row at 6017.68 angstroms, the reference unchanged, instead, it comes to -0.024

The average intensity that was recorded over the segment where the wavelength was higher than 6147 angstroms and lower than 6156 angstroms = 11.2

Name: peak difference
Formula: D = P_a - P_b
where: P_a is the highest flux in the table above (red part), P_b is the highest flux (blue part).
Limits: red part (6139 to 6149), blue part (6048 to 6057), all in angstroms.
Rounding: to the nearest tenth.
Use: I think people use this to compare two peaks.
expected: -0.3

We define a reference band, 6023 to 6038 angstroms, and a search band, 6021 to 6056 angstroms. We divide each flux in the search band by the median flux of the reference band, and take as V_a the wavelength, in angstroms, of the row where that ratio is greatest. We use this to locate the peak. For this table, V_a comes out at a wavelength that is 6032.94 angstroms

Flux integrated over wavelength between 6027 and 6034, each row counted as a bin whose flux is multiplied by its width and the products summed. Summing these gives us 80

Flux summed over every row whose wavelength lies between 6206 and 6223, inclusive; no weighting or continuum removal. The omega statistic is 132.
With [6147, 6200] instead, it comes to 400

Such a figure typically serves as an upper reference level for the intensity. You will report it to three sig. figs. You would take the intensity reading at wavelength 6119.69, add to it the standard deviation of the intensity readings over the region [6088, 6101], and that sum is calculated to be 11.2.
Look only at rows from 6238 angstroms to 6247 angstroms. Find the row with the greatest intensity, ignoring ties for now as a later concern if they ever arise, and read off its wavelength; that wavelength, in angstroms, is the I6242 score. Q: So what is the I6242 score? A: 6239.20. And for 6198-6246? 6206.25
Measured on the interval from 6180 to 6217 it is 6206.25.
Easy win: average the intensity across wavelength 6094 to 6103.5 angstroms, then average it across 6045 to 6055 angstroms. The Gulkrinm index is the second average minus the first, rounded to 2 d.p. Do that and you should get 0.10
